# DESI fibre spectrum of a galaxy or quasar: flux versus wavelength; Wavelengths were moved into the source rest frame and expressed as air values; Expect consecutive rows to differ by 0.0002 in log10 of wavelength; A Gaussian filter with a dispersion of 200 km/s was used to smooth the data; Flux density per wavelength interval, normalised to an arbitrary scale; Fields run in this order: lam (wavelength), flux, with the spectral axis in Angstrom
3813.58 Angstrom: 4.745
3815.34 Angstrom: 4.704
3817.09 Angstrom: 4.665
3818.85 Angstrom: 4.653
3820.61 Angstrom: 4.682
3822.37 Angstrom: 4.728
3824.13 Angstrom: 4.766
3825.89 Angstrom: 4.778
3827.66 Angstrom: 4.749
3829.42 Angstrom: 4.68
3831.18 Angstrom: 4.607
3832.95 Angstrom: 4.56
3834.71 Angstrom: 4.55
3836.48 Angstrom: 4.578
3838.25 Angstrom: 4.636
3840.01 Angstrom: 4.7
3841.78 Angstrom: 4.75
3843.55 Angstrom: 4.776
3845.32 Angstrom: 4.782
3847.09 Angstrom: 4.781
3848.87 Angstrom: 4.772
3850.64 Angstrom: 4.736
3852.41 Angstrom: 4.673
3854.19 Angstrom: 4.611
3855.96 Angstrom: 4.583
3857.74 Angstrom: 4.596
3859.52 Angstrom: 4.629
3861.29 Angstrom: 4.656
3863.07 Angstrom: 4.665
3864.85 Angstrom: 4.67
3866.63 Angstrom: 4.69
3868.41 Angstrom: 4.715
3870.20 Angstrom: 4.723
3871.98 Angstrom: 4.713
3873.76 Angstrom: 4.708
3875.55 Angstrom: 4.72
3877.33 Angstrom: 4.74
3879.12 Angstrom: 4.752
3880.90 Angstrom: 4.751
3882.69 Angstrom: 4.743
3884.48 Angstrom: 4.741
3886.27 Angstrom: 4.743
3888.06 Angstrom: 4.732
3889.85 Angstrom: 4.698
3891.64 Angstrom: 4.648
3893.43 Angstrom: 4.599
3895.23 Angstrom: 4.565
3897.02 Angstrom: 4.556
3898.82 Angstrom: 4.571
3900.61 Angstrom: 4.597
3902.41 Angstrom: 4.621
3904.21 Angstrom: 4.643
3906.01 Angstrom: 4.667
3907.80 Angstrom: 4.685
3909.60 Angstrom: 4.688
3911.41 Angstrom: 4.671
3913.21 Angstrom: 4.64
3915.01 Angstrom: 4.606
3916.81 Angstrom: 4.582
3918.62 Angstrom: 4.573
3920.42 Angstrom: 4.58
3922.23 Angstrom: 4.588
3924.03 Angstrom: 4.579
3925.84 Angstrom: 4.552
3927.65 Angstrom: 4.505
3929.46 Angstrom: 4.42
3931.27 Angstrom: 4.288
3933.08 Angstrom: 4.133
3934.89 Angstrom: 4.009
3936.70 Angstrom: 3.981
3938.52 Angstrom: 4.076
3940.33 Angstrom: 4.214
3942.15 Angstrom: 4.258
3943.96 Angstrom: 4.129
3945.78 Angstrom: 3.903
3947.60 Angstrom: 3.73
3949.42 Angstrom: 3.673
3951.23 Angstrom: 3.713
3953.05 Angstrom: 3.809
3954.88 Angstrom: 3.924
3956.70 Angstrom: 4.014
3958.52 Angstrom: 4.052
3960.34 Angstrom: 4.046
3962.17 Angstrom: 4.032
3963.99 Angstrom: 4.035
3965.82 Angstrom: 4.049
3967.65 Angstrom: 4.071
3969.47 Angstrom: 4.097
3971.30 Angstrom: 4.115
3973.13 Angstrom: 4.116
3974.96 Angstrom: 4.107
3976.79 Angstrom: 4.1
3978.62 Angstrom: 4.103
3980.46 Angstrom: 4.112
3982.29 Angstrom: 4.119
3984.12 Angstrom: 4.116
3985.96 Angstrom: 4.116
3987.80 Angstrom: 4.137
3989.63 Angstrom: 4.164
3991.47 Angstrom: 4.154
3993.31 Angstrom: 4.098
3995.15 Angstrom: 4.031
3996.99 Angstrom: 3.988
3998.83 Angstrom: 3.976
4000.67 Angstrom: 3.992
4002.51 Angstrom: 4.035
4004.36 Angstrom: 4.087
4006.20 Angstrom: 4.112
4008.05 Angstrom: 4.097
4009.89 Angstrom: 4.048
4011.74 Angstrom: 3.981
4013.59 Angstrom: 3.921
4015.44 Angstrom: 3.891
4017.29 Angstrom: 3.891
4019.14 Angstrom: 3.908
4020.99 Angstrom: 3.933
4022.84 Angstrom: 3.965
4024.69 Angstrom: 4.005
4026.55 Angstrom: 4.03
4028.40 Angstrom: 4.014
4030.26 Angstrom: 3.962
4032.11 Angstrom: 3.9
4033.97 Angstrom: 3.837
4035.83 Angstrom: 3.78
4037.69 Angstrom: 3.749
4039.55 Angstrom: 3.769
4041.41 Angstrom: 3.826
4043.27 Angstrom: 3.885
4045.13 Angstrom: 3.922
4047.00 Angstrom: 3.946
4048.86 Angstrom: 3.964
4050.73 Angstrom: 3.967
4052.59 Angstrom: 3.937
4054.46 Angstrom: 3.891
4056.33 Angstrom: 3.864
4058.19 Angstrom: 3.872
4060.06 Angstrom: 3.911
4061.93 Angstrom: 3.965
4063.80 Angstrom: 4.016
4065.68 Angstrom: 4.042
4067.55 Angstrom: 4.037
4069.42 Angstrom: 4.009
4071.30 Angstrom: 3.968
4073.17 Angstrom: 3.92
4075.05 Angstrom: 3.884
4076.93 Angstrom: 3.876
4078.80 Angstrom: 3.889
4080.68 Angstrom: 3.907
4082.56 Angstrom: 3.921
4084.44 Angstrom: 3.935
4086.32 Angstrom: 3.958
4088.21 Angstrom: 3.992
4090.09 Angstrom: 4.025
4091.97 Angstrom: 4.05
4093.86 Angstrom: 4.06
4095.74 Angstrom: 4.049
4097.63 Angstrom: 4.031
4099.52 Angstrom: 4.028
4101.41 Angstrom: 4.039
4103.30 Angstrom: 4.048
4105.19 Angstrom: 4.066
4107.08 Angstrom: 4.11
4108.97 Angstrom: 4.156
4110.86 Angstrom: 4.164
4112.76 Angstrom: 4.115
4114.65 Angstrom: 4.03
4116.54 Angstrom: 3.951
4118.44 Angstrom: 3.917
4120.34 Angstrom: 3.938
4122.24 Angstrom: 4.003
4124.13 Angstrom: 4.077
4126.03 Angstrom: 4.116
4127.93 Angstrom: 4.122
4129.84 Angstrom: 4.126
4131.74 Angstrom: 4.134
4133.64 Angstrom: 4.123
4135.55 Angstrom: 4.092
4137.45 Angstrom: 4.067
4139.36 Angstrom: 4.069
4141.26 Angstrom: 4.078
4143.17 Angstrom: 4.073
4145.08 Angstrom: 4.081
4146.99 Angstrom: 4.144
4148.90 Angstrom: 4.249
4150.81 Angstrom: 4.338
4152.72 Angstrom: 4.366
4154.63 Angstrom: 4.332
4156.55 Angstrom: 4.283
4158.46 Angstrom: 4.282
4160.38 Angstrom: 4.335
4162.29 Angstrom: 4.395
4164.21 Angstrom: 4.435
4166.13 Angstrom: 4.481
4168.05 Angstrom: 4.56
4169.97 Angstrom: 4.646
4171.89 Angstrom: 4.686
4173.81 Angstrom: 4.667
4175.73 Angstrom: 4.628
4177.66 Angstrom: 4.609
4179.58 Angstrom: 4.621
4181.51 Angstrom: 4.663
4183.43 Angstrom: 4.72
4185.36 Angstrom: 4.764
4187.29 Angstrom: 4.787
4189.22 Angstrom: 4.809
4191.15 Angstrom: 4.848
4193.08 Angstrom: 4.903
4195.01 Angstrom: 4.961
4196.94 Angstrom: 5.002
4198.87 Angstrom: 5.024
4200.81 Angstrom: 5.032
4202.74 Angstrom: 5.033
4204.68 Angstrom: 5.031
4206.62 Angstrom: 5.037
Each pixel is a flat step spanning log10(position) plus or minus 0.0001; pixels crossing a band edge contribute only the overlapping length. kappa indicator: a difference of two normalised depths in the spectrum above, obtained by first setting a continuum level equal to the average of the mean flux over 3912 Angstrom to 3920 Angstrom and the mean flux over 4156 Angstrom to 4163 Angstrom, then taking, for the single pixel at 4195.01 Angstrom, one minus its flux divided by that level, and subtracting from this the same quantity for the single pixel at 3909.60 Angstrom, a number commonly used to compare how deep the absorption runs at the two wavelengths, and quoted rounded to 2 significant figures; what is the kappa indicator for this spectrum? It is -0.061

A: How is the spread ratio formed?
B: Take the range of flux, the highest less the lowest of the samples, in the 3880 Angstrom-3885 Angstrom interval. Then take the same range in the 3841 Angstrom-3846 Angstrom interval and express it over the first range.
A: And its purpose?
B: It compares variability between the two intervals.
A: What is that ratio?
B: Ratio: 3.2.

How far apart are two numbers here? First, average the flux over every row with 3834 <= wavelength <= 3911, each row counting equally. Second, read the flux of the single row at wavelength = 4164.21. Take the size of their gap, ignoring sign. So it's 0.24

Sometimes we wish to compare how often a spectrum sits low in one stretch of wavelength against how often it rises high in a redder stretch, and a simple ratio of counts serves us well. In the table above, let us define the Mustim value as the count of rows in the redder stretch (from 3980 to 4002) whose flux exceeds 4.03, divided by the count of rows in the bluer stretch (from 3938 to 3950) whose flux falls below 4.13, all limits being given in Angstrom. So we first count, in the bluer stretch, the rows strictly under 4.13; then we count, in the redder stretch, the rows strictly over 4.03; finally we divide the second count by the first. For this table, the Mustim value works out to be 1.80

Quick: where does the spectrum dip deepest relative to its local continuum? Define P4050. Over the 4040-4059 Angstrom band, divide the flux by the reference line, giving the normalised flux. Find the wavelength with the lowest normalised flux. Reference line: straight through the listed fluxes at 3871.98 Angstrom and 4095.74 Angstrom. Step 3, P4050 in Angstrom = 4041.41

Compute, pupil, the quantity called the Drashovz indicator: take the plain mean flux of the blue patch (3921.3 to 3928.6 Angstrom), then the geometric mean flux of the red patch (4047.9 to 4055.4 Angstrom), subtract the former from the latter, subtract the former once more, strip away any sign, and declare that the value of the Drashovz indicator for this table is 5.2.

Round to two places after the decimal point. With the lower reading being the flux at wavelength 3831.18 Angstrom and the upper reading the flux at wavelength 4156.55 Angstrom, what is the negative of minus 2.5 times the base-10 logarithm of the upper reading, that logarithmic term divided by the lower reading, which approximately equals 0.34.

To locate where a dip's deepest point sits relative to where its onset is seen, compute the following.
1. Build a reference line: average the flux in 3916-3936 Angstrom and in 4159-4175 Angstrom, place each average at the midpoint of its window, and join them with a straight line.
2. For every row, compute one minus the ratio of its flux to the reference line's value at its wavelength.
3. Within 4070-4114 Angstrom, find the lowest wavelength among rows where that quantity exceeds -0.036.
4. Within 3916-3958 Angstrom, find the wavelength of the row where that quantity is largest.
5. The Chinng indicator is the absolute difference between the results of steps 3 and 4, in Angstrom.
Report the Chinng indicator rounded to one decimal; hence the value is 121.9 Angstrom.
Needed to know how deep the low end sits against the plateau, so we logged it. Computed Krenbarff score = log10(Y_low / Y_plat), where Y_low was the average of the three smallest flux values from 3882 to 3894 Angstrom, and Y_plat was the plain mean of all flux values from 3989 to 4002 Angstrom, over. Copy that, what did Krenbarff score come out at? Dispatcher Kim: 0.06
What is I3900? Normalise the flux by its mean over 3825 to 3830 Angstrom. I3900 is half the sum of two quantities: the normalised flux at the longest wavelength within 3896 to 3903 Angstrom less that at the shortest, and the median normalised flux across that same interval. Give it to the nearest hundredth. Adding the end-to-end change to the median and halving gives 0.49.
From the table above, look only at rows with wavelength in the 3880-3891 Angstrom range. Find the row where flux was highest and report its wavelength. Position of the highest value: 3880.90 Angstrom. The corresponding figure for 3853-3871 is 3870.20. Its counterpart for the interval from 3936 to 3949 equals 3942.15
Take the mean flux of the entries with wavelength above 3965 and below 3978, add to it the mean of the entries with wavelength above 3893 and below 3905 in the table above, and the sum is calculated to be 8.69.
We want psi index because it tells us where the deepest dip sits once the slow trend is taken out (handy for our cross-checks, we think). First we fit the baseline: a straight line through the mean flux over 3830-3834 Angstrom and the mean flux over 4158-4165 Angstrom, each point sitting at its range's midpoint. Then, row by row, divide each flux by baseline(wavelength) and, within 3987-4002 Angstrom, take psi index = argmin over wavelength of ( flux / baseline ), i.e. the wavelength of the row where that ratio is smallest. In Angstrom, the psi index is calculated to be 3998.83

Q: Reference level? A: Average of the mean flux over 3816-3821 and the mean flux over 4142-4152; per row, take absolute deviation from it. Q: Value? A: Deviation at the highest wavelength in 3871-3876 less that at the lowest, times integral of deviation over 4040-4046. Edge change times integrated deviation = 0.02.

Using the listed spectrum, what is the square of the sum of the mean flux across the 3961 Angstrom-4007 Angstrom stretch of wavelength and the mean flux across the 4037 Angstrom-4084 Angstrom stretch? 64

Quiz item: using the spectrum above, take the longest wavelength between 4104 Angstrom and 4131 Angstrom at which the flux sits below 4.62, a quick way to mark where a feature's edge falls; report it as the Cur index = 4129.84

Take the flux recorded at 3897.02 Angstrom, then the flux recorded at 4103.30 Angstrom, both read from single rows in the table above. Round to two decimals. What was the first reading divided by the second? 1.13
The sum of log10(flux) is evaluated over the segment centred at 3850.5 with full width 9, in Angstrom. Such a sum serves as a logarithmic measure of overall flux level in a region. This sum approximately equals 3.37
